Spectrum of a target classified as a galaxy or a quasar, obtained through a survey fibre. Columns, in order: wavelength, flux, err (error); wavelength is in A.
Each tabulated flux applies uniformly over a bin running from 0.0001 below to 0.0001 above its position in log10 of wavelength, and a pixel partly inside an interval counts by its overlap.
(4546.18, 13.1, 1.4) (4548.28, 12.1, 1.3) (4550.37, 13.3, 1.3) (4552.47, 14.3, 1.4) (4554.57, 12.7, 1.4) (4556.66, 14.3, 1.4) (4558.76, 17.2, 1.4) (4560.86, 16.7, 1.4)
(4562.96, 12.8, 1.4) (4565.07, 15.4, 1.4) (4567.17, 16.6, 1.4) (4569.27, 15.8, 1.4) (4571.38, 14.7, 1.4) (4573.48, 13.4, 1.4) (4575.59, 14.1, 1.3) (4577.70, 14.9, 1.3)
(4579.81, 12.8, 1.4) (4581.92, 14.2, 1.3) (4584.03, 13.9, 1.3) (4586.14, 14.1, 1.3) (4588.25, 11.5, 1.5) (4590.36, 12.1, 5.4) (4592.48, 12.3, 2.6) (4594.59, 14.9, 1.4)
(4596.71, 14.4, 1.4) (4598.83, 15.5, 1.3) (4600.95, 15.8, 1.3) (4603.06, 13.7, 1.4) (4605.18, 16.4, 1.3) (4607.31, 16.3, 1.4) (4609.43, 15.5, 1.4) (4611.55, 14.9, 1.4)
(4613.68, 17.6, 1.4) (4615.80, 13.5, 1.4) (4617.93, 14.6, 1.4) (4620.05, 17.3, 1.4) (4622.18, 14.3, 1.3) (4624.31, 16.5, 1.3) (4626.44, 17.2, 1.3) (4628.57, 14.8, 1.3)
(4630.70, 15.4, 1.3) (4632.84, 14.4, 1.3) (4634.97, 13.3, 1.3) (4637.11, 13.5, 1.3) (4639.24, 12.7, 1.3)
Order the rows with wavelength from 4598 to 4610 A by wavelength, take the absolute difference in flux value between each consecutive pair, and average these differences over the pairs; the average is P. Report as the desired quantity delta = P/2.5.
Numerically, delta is 0.48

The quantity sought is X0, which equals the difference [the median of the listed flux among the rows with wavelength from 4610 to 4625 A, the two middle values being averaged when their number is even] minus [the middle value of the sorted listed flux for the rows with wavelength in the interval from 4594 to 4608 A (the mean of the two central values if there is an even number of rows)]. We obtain -0.6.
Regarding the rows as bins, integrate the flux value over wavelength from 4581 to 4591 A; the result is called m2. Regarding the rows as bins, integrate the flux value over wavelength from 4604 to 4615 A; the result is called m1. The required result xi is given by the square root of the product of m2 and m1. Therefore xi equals 153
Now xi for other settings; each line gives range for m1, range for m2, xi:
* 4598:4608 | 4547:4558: 151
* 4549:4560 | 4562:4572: 154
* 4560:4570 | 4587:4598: 149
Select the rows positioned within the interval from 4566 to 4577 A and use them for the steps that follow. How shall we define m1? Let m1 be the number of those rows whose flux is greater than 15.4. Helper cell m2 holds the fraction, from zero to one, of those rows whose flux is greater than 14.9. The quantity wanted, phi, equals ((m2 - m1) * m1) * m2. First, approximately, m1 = 2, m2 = 0.40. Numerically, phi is -1.3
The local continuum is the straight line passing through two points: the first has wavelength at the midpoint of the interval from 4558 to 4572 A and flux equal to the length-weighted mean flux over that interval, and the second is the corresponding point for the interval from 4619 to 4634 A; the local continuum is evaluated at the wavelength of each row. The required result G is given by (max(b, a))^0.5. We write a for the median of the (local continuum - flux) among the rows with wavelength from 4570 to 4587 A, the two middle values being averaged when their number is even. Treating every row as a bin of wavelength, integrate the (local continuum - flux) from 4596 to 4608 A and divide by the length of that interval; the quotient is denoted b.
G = 1.23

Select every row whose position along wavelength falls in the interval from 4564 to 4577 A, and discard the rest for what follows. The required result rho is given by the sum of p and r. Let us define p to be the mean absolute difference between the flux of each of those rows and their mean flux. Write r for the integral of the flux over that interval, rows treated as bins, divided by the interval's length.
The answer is 15.9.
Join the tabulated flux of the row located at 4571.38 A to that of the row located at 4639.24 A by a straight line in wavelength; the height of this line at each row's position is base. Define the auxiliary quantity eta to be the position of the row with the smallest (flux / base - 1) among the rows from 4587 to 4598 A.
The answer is 4588.25 A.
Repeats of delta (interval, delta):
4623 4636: 0.46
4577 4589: 0.53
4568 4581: 0.48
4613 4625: 1.05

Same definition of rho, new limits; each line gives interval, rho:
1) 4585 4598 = 14.5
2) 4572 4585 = 14.4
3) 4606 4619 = 16.5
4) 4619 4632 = 17.0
